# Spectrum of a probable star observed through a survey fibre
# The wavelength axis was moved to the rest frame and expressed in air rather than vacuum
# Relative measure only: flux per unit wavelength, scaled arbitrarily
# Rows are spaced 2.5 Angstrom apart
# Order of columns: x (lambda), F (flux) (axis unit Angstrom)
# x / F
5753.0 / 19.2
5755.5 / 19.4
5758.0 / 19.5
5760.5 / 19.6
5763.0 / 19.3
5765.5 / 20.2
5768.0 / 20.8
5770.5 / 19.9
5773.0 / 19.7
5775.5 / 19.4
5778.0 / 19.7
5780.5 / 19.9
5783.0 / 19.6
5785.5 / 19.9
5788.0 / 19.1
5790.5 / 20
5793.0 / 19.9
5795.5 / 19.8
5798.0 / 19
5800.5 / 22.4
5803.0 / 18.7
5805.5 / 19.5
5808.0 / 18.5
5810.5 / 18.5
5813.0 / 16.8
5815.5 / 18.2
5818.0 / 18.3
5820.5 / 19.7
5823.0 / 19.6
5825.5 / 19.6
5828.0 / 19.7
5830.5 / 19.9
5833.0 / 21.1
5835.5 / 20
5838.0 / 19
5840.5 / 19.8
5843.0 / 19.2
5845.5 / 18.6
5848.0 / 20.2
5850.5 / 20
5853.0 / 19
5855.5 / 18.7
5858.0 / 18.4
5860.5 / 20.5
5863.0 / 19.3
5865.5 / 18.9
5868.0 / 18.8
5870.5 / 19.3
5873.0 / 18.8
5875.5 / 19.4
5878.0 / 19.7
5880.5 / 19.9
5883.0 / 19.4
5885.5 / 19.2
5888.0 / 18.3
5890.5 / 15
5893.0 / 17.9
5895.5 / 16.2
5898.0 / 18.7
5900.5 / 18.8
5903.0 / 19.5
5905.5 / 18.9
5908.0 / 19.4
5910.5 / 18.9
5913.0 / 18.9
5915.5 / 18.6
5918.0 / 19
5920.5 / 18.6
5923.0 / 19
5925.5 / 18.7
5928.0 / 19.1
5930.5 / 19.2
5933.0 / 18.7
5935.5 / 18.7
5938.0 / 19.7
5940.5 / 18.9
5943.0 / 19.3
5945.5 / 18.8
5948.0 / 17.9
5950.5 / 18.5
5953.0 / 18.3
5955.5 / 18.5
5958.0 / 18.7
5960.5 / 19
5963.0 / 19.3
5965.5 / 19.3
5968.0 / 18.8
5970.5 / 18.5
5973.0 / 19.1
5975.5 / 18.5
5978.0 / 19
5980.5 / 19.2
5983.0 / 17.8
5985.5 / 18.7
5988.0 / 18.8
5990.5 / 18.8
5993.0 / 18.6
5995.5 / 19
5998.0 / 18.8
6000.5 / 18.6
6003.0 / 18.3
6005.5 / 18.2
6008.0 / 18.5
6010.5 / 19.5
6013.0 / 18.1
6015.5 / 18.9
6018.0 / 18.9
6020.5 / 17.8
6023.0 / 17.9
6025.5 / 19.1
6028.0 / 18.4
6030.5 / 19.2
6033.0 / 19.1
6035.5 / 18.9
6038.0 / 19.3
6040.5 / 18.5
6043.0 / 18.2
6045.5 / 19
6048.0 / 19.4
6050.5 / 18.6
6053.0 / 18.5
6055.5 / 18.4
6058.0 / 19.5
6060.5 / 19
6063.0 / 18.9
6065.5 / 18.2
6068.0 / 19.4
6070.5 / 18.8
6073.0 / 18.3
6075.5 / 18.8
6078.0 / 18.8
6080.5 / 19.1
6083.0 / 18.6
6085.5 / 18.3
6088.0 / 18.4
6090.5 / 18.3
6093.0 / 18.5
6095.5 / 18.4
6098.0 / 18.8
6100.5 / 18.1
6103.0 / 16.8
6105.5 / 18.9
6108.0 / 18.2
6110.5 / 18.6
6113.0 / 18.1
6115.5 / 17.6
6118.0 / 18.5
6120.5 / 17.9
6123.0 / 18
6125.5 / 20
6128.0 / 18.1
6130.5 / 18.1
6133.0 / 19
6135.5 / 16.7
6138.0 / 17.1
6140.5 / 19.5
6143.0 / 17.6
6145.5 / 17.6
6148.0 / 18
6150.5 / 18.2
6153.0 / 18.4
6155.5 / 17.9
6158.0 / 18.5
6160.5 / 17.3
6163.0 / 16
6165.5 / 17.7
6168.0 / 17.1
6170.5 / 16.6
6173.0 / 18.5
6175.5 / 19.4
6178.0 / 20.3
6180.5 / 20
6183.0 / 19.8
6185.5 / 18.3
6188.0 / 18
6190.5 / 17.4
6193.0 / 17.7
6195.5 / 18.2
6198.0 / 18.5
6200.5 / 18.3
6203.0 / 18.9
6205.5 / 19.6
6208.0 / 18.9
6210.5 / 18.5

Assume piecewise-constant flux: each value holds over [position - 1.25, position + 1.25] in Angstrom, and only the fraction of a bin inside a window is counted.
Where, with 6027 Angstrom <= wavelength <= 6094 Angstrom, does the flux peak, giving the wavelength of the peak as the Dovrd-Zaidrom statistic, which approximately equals 6058.0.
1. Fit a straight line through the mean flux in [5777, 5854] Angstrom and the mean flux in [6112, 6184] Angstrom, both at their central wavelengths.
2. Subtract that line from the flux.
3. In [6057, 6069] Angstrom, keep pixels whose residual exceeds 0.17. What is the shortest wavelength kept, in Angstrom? 6058.0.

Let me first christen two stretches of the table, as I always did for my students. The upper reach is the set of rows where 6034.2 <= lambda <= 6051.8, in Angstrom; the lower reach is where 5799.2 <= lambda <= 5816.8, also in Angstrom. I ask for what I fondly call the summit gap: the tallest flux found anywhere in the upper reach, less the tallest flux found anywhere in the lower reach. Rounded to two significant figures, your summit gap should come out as -3.0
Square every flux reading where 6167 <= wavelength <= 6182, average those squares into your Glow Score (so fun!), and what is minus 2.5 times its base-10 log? -6.36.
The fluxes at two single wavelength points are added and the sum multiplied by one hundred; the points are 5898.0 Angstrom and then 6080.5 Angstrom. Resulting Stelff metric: 3780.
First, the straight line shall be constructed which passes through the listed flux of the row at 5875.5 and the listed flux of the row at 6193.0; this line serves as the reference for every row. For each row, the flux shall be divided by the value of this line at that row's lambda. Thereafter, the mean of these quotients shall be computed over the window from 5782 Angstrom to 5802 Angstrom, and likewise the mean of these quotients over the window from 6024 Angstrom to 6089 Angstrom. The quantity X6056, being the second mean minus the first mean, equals 0.014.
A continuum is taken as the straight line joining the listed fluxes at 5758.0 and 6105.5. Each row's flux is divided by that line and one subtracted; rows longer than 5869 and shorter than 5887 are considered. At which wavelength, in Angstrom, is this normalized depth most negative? 5873.0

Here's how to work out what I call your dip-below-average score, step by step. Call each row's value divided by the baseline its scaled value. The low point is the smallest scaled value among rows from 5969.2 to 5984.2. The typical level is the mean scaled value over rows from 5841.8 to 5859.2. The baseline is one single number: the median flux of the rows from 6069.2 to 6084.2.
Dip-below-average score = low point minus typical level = -0.07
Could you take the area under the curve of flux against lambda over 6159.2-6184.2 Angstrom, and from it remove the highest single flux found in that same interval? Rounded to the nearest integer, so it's 436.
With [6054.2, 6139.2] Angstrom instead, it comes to 1546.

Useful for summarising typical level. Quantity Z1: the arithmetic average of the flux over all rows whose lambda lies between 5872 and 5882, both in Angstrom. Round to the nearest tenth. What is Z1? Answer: 19.5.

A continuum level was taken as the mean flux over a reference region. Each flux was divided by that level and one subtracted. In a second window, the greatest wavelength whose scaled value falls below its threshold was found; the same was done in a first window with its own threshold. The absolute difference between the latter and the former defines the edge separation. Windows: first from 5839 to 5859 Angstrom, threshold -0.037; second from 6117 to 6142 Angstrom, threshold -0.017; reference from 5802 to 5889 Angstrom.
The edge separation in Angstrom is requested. 280.0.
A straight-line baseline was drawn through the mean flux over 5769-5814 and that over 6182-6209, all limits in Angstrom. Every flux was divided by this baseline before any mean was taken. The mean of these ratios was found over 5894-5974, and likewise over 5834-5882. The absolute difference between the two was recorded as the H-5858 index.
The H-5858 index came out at 0.019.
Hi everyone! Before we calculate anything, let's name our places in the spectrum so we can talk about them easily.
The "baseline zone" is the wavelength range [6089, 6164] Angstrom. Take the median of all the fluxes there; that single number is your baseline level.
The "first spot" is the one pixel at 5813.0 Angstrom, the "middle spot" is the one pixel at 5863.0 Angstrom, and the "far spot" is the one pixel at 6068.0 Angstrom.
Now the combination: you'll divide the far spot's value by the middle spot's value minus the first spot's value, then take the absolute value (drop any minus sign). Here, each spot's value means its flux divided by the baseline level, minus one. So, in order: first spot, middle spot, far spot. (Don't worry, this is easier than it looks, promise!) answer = 0.5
